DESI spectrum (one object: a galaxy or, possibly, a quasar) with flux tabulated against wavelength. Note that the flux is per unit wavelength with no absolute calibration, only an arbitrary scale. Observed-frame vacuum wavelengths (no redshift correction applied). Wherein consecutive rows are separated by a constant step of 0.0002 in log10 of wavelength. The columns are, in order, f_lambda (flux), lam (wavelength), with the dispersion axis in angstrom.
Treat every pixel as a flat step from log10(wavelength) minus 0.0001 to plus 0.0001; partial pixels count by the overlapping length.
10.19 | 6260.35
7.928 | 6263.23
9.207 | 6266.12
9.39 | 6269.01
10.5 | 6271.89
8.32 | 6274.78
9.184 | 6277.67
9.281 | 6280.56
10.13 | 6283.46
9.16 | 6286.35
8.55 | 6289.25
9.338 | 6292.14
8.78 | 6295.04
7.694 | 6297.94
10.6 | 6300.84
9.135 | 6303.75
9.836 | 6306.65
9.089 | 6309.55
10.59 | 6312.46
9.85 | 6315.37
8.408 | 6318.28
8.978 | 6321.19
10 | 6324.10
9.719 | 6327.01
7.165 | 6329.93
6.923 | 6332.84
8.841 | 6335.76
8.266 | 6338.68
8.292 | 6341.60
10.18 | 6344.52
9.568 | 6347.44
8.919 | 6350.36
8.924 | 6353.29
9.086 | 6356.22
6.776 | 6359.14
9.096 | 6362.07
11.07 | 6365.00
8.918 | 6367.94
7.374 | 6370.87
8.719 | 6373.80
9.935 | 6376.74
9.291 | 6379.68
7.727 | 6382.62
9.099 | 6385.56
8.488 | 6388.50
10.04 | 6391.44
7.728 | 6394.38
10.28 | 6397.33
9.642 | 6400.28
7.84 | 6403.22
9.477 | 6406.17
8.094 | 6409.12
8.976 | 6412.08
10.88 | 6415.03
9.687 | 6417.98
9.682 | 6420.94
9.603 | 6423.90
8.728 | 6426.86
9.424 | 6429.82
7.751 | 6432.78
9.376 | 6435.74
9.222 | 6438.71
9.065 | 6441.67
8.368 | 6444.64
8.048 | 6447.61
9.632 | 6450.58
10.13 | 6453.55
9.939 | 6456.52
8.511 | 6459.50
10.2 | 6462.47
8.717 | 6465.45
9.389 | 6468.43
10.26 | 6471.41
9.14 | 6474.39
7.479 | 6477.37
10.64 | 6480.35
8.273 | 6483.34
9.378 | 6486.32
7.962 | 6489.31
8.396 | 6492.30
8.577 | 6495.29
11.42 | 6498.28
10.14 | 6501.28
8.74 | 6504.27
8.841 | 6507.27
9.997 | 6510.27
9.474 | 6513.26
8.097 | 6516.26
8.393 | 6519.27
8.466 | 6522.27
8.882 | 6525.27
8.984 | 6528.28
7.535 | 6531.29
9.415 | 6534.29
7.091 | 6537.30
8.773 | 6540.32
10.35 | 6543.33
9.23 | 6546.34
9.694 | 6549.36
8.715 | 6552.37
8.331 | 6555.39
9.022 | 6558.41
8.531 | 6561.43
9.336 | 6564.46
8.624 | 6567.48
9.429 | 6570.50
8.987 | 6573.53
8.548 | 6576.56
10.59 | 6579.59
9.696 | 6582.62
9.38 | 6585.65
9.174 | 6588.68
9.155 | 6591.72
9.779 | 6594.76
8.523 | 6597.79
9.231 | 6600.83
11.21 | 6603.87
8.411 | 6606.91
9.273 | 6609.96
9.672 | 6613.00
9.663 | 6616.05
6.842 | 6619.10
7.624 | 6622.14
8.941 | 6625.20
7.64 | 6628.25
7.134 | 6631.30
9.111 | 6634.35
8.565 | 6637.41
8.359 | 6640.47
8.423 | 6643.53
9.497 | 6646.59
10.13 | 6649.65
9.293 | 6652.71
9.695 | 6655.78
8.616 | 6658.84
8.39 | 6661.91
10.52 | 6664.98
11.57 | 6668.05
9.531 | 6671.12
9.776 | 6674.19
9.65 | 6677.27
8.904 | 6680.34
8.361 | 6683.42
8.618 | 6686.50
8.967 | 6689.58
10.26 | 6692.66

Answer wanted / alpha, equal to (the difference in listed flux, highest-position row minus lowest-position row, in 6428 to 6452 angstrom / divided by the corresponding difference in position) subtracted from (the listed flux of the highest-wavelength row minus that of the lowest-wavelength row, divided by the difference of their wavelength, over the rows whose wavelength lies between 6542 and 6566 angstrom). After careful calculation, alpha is -0.06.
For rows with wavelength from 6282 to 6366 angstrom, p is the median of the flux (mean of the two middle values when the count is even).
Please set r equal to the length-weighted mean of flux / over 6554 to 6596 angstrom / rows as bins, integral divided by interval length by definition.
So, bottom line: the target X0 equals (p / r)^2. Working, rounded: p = 9.09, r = 9.18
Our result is 0.98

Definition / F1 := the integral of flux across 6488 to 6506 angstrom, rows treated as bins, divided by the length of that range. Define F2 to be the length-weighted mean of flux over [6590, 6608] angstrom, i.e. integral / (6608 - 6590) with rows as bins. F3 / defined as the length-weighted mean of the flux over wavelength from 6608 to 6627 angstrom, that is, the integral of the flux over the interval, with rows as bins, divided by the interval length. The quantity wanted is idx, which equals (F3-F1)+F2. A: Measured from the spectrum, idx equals 8.8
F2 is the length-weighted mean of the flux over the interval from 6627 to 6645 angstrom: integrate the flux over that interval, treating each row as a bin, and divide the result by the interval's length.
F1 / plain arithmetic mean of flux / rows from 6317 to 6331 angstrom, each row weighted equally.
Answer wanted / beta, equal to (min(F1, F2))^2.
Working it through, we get 67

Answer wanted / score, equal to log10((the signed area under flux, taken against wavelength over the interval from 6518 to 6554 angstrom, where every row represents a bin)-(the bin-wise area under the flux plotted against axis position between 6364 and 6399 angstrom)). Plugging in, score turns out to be -0.2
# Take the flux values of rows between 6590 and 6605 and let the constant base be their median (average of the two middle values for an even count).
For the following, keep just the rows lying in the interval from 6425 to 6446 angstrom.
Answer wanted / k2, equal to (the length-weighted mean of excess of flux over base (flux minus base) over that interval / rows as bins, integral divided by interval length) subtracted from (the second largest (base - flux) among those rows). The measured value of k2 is 1.2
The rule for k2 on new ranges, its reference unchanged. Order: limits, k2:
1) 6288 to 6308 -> 0.8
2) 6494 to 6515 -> 0.1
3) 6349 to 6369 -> 0.6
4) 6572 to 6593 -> 0.1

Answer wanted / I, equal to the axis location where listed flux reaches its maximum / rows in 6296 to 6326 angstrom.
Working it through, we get 6300.84 angstrom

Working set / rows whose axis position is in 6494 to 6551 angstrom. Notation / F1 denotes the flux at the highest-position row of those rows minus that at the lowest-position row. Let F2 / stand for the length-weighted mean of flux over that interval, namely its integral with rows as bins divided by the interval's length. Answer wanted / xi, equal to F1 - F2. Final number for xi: -7.94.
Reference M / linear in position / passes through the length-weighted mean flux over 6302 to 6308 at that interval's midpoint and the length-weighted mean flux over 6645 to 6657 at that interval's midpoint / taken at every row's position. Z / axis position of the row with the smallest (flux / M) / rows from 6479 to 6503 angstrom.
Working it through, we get 6489.31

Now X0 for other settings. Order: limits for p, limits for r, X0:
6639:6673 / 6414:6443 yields 1.04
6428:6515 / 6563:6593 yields 0.98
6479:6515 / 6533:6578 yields 1.04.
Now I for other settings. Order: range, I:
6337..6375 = 6365.00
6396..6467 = 6415.03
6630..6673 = 6668.05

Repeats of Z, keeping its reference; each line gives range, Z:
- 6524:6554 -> 6537.30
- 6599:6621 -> 6619.10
